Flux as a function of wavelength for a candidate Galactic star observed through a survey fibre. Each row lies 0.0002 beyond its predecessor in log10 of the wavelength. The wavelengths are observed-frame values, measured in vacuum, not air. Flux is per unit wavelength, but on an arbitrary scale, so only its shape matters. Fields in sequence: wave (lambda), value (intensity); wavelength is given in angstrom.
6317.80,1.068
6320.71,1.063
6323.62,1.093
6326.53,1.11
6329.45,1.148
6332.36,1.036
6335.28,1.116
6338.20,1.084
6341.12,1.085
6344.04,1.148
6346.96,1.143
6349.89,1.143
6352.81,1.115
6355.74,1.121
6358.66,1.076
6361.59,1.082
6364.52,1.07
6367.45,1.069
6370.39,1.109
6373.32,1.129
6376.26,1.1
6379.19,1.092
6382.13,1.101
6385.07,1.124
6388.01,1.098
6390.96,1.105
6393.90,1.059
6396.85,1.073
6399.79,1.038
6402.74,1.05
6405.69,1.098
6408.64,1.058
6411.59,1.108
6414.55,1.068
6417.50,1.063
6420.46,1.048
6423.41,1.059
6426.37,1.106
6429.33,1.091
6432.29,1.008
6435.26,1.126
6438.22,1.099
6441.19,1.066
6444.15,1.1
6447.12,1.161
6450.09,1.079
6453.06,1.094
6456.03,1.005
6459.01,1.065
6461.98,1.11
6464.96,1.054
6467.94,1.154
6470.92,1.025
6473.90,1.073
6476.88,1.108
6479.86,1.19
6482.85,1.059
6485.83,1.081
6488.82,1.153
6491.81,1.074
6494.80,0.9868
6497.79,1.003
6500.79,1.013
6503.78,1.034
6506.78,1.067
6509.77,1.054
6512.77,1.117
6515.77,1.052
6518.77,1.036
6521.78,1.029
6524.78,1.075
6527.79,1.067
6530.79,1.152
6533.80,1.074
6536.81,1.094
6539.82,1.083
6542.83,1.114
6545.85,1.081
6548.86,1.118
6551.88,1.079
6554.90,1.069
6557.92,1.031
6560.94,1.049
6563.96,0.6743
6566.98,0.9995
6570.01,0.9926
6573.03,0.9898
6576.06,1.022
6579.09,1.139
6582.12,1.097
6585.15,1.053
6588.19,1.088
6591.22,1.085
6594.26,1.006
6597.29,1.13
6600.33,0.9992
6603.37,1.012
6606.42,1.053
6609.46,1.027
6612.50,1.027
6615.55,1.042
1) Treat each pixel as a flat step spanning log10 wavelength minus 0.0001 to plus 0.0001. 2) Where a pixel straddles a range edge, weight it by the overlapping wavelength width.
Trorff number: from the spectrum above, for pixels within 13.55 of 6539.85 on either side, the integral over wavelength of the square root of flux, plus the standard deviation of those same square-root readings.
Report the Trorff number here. 28.4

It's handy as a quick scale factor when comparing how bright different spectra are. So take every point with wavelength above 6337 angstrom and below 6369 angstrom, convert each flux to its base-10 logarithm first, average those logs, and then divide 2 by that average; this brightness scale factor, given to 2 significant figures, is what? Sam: 47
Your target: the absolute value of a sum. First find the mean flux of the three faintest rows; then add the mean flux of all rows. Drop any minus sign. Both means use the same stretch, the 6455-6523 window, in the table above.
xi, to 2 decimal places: 2.07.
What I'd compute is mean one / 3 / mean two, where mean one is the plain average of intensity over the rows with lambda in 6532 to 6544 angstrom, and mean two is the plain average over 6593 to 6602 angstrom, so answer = 0.348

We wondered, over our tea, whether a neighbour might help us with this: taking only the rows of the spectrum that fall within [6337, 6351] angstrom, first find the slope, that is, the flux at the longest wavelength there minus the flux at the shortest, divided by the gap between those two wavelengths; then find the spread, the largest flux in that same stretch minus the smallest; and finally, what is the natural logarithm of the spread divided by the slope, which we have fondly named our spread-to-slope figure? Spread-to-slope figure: 2.5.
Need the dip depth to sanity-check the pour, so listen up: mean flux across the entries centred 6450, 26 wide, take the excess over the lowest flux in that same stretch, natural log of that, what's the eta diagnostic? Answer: -2.5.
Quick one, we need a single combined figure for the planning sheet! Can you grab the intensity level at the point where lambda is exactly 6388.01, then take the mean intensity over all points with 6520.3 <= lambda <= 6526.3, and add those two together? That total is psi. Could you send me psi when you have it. 2.15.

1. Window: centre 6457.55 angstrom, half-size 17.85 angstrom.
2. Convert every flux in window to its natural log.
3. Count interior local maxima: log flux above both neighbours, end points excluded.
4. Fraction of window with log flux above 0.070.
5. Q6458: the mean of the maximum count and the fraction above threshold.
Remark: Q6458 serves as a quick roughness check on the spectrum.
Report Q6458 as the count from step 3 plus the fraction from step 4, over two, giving 2.3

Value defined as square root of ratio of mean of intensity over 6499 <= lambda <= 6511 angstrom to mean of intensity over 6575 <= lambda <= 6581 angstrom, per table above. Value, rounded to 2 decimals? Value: 0.98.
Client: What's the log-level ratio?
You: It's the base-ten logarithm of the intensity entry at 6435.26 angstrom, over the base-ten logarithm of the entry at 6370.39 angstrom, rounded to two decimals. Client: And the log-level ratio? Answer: 1.15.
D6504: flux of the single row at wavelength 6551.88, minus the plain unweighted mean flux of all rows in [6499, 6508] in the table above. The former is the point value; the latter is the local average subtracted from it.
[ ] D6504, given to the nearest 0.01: 0.04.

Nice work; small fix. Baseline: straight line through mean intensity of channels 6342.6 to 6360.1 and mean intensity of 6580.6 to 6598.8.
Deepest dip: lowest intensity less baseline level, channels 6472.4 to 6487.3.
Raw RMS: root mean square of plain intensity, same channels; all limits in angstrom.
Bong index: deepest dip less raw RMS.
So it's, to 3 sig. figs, -1.14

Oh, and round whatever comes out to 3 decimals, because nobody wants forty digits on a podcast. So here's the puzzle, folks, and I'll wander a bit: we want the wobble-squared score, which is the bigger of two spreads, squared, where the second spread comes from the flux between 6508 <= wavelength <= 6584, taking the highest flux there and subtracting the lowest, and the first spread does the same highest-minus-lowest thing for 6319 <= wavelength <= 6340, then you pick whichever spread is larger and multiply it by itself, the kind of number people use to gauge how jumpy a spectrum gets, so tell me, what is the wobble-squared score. 0.228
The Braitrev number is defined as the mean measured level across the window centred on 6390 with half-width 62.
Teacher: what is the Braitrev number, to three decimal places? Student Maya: 1.092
